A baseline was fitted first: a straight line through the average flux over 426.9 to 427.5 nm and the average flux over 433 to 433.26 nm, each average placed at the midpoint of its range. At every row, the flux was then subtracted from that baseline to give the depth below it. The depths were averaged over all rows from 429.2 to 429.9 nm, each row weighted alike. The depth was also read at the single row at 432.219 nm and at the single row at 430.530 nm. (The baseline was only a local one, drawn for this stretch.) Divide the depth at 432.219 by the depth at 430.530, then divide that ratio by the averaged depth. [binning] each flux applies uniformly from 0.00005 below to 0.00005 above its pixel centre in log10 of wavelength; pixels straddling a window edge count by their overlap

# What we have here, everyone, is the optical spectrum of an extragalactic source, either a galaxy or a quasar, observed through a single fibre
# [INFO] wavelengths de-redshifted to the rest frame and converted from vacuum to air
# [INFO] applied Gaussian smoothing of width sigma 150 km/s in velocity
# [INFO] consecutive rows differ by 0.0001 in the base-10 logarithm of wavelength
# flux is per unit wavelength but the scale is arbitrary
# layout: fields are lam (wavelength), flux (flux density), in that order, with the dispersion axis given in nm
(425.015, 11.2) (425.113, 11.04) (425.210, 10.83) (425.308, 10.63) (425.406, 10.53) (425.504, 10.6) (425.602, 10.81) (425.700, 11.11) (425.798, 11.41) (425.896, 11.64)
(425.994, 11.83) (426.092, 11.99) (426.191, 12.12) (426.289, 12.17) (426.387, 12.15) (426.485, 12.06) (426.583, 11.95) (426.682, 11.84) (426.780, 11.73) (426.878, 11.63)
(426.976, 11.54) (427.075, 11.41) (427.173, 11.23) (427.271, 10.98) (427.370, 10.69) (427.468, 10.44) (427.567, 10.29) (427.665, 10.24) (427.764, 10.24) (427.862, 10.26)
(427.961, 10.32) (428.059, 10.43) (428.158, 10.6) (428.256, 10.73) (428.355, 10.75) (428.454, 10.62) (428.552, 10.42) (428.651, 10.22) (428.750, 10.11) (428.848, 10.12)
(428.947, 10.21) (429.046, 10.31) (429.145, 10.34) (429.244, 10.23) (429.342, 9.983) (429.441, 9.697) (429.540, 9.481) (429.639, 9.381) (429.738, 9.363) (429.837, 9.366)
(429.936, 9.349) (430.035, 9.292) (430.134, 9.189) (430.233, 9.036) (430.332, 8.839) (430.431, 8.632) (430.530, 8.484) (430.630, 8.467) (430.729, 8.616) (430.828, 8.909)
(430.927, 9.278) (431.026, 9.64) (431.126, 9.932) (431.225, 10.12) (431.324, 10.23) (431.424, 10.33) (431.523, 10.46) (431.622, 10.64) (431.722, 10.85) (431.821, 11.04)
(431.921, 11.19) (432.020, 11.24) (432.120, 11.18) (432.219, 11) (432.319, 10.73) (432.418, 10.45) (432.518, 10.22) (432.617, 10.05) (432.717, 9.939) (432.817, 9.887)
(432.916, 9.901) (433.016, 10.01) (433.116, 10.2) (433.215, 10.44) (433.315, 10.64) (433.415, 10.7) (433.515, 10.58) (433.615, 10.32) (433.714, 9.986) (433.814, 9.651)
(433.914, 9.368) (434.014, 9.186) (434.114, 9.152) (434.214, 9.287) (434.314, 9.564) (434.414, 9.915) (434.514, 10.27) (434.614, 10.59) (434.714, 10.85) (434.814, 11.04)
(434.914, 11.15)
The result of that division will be -0.3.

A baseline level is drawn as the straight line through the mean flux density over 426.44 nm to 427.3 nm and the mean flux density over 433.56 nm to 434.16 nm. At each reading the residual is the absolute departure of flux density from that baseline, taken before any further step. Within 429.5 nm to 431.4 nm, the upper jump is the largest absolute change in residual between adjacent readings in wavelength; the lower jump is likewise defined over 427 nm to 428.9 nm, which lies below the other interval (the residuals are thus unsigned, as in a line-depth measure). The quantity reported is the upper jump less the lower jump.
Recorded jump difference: 0.14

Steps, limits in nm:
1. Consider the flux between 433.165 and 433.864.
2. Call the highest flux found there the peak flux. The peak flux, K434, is 10.7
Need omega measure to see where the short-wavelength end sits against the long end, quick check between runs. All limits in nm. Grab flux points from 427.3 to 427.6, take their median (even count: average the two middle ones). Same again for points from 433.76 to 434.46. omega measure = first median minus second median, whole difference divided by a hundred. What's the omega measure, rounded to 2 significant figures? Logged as 0.011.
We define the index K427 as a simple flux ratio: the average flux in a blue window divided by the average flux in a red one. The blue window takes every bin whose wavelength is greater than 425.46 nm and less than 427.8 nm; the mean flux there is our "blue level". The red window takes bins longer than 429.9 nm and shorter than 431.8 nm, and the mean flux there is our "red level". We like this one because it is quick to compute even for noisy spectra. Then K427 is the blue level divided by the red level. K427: 1.19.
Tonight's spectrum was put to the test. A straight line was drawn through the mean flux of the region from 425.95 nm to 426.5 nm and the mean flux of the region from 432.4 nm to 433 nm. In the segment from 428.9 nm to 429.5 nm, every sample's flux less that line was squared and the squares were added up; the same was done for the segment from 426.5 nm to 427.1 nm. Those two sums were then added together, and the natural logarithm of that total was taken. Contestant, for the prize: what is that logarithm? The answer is 1.9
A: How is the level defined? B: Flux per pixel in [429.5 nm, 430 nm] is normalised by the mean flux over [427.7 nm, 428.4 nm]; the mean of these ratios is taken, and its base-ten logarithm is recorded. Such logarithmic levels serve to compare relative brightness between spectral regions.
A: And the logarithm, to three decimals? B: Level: -0.048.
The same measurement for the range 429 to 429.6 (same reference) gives -0.020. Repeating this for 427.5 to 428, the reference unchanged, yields -0.009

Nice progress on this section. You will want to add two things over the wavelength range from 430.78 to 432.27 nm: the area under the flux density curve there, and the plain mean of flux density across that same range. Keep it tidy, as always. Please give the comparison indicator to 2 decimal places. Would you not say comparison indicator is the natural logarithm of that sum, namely 3.25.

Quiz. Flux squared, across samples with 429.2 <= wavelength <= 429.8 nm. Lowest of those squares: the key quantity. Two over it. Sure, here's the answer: 0.0228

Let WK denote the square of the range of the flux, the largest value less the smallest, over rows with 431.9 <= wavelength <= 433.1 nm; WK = 1.8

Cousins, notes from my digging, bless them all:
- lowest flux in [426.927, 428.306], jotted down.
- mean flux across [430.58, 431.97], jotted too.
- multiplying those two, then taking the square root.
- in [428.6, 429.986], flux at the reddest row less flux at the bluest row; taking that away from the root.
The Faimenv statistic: 11.0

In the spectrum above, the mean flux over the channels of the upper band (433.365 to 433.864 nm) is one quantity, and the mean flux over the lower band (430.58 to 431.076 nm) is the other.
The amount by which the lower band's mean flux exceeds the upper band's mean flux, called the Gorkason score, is -1.3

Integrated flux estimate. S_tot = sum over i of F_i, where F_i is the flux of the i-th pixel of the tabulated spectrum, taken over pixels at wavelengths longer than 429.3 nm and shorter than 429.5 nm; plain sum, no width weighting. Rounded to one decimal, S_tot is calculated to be 19.7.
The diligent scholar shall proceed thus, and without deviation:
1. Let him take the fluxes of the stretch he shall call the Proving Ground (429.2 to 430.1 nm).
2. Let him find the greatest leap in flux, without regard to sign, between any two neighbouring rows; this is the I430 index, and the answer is 0.29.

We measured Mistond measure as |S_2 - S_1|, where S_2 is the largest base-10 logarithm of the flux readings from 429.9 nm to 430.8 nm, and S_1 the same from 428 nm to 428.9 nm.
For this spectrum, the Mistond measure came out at 0.06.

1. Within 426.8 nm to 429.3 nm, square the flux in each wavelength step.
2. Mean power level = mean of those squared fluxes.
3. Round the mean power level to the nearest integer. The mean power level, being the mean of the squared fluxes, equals 112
